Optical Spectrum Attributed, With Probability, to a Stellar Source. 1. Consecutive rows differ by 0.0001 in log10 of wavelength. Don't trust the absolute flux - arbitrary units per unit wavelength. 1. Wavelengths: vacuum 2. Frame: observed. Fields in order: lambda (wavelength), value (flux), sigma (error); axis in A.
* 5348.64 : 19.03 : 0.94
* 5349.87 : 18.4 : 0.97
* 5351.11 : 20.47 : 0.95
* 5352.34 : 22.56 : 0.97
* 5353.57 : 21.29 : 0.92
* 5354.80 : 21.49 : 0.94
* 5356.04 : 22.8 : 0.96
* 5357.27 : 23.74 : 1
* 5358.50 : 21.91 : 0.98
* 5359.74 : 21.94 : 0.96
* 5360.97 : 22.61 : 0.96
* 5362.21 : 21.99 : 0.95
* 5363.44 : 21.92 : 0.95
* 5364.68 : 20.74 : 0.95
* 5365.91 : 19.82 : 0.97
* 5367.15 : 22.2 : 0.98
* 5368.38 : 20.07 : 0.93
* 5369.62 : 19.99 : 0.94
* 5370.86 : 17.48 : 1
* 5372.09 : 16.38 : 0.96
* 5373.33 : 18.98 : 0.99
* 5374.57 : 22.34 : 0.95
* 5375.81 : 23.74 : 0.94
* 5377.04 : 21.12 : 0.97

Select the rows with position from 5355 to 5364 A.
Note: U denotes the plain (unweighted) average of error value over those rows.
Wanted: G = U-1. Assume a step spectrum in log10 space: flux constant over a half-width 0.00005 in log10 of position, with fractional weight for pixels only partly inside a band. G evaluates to -0.034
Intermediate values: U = 0.966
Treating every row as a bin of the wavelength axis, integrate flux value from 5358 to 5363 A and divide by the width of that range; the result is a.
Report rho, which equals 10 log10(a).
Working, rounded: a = 22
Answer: 13.4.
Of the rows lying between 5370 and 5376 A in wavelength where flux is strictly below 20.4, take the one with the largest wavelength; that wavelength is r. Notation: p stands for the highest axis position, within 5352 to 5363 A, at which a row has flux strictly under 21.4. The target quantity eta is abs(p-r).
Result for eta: 19.8 A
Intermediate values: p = 5353.57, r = 5373.33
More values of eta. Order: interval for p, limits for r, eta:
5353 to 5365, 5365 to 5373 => 7.4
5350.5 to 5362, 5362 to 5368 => 12.3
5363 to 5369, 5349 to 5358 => 18.5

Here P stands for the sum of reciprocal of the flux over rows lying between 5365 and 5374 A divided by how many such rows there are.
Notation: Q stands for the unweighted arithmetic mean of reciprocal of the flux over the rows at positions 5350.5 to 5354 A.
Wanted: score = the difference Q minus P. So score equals -0.006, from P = 0.052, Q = 0.0467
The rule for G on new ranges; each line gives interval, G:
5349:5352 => -0.040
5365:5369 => -0.040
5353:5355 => -0.070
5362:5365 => -0.050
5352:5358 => -0.042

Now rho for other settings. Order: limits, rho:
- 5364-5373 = 12.9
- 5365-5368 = 13.2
